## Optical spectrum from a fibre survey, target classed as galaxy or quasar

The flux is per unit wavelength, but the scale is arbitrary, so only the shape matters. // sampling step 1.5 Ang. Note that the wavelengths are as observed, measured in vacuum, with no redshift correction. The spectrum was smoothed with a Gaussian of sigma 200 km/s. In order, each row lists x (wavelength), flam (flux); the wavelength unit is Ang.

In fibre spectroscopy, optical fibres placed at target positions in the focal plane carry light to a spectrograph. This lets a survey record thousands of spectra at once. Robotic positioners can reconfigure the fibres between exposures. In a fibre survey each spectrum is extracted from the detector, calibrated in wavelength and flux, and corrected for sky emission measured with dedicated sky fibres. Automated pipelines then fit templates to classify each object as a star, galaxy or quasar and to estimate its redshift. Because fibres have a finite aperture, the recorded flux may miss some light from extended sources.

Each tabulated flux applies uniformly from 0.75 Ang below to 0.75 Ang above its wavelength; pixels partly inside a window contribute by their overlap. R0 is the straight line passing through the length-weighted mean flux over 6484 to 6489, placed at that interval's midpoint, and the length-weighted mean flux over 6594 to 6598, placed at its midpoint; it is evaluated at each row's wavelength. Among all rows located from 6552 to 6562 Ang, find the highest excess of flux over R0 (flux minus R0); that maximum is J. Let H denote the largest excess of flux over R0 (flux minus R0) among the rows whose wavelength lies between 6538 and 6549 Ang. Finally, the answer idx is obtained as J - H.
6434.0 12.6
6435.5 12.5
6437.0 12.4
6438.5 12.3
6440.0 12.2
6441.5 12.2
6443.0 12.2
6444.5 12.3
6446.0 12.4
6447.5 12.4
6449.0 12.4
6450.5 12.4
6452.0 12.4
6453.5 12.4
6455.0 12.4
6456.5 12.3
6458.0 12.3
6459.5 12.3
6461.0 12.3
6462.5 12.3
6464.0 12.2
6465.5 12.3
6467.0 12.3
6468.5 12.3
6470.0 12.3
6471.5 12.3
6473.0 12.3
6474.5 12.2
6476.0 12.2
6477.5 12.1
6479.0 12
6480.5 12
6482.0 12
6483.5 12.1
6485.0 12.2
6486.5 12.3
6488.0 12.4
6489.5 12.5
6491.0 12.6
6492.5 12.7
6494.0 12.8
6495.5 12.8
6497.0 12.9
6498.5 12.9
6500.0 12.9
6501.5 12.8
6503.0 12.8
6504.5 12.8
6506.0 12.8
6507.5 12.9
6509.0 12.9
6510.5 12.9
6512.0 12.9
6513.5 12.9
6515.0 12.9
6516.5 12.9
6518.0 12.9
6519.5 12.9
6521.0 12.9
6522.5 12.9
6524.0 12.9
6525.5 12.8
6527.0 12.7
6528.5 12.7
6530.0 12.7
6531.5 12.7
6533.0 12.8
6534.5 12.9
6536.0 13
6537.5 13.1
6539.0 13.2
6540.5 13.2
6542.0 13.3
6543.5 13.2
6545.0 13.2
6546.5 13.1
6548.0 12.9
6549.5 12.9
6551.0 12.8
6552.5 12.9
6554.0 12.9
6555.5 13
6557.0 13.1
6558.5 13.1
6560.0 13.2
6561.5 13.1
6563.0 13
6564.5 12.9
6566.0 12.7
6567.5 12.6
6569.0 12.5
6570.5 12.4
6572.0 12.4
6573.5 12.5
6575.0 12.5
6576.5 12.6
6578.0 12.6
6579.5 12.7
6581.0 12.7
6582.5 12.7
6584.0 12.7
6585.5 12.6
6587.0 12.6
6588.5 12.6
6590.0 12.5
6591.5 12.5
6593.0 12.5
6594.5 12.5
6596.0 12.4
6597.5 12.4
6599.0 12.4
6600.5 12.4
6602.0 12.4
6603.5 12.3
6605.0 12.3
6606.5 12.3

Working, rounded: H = 0.9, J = 0.81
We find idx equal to -0.1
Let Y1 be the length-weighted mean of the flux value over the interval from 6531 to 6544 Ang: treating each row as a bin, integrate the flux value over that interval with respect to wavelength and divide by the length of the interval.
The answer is 13.0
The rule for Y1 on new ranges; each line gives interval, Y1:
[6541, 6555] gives 13.0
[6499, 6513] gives 12.9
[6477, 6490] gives 12.2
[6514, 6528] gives 12.9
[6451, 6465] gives 12.3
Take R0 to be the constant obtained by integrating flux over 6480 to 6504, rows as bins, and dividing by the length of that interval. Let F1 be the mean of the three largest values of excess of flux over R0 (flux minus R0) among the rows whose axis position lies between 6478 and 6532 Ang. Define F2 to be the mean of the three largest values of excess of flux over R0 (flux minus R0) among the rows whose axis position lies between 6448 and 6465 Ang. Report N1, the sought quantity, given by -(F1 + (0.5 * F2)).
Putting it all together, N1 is -0.27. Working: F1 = 0.35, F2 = -0.15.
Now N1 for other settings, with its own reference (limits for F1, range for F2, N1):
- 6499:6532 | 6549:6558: -0.57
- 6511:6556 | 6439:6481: -0.61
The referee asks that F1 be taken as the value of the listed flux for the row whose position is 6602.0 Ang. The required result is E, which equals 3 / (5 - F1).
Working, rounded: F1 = 12.4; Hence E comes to -0.405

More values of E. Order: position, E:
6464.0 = -0.417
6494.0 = -0.385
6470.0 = -0.411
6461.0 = -0.411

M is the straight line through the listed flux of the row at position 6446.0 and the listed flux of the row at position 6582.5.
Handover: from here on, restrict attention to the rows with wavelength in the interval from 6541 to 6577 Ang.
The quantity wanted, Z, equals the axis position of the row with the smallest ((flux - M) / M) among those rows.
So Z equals 6572.0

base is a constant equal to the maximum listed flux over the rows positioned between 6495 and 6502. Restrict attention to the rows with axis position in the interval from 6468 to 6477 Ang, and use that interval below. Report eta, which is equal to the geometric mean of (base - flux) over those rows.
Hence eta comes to 0.63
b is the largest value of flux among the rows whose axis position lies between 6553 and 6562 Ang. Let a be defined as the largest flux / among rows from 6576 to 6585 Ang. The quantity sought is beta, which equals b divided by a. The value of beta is 1.039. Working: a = 12.7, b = 13.2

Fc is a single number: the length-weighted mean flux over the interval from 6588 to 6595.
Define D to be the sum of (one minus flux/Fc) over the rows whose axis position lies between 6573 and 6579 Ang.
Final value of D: -0.01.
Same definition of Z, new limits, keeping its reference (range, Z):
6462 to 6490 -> 6482.0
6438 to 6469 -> 6464.0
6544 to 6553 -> 6551.0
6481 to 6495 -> 6482.0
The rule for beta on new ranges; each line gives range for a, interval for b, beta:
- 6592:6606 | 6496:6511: 1.032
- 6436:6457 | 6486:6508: 1.040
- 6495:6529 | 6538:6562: 1.031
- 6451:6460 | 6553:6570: 1.065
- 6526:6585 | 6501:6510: 0.970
